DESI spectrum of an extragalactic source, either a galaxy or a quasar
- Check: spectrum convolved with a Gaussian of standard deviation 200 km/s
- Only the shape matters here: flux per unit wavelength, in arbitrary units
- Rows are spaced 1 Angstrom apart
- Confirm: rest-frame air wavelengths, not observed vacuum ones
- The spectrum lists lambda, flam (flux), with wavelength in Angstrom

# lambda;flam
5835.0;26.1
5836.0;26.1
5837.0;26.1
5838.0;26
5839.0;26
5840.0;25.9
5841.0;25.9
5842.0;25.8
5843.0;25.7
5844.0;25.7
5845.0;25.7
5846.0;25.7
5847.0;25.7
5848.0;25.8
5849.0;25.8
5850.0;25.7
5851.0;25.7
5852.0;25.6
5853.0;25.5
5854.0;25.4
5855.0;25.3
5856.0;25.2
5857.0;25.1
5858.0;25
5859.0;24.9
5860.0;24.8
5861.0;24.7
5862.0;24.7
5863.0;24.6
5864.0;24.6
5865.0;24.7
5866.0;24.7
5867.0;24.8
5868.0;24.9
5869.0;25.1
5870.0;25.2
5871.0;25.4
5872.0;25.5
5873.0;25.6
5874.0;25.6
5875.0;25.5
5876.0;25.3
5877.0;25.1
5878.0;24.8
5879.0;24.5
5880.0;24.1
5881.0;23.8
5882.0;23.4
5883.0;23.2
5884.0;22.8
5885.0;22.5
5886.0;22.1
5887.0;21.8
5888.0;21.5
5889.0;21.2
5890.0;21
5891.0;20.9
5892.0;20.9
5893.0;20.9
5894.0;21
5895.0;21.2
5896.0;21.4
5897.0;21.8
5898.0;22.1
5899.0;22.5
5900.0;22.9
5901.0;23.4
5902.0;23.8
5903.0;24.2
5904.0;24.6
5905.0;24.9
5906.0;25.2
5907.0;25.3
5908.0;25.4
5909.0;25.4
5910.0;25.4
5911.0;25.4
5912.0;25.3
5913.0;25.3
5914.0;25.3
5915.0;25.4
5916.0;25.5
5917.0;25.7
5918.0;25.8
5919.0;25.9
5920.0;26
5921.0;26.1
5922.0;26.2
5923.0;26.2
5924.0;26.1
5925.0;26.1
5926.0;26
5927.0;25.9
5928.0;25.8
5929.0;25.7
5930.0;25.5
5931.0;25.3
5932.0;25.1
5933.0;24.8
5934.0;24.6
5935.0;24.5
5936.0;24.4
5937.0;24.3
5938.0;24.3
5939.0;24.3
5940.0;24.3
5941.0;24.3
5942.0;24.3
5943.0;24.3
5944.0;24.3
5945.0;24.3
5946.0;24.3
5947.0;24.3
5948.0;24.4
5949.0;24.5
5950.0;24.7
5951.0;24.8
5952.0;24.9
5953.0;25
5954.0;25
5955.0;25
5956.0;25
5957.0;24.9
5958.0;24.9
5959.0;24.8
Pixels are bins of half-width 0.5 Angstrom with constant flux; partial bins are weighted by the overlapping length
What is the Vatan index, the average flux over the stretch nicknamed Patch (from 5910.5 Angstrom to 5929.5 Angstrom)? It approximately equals 25.8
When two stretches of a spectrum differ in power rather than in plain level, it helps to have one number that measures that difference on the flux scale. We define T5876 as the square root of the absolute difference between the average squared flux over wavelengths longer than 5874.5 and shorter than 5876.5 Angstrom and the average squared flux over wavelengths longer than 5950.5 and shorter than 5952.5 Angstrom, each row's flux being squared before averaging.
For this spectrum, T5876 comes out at 5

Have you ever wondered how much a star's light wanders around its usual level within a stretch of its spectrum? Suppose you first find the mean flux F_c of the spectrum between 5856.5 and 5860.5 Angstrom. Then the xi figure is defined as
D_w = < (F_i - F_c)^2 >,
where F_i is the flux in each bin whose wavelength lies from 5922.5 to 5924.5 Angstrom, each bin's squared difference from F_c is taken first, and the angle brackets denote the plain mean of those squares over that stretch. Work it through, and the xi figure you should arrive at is 1.4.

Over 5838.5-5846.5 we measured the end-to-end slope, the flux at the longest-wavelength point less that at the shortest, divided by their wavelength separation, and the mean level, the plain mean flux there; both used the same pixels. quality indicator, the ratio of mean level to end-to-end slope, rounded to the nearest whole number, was -602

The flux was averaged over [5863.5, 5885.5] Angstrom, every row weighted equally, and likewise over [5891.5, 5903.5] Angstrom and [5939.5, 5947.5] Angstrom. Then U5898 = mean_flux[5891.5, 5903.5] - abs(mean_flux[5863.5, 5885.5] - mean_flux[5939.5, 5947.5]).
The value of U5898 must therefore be 21.9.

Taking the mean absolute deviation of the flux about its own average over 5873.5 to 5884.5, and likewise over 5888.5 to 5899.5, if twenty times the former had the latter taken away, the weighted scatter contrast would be 16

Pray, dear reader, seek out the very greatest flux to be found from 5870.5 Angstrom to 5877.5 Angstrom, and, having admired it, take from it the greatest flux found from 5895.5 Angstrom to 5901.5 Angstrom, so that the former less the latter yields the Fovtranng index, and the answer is 2.2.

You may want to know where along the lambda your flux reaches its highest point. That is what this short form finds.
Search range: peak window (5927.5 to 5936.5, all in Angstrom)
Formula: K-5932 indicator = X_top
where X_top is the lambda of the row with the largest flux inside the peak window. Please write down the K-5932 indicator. 5928.0 Angstrom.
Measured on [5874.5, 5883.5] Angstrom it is 5875.0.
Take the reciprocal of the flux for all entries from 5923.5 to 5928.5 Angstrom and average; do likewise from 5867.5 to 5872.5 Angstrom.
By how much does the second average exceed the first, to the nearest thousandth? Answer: 0.001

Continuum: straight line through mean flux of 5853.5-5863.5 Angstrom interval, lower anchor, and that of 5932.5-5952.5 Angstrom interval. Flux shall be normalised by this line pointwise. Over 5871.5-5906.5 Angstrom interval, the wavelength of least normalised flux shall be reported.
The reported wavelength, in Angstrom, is 5891.0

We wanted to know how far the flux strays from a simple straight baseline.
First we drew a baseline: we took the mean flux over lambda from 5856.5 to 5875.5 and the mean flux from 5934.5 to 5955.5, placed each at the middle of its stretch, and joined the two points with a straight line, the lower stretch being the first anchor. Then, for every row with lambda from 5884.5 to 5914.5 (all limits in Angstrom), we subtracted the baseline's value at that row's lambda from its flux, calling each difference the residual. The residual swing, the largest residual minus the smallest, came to 4.6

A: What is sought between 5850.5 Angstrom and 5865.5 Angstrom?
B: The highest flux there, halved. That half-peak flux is 12.85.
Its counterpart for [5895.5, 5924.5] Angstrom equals 13.10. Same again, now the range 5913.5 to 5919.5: 12.95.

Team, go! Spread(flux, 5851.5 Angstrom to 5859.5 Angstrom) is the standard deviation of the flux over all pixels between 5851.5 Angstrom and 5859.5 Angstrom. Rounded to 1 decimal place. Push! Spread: 0.2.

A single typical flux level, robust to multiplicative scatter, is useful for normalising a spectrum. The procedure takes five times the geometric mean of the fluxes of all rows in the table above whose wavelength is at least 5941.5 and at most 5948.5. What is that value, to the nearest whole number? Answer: 122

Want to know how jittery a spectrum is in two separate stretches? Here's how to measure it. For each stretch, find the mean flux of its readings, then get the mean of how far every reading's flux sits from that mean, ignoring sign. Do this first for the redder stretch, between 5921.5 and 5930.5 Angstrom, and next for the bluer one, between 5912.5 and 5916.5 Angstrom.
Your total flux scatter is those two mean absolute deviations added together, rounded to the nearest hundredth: 0.27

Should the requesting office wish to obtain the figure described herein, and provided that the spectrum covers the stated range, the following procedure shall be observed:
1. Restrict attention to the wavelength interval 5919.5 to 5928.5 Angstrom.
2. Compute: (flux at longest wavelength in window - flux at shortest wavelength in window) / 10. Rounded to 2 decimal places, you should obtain -0.02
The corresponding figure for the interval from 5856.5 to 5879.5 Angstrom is -0.06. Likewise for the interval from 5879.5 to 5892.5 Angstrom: -0.32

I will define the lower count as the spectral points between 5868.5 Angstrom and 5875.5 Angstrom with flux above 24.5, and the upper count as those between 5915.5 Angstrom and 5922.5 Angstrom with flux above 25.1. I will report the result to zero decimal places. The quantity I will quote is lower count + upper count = 14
